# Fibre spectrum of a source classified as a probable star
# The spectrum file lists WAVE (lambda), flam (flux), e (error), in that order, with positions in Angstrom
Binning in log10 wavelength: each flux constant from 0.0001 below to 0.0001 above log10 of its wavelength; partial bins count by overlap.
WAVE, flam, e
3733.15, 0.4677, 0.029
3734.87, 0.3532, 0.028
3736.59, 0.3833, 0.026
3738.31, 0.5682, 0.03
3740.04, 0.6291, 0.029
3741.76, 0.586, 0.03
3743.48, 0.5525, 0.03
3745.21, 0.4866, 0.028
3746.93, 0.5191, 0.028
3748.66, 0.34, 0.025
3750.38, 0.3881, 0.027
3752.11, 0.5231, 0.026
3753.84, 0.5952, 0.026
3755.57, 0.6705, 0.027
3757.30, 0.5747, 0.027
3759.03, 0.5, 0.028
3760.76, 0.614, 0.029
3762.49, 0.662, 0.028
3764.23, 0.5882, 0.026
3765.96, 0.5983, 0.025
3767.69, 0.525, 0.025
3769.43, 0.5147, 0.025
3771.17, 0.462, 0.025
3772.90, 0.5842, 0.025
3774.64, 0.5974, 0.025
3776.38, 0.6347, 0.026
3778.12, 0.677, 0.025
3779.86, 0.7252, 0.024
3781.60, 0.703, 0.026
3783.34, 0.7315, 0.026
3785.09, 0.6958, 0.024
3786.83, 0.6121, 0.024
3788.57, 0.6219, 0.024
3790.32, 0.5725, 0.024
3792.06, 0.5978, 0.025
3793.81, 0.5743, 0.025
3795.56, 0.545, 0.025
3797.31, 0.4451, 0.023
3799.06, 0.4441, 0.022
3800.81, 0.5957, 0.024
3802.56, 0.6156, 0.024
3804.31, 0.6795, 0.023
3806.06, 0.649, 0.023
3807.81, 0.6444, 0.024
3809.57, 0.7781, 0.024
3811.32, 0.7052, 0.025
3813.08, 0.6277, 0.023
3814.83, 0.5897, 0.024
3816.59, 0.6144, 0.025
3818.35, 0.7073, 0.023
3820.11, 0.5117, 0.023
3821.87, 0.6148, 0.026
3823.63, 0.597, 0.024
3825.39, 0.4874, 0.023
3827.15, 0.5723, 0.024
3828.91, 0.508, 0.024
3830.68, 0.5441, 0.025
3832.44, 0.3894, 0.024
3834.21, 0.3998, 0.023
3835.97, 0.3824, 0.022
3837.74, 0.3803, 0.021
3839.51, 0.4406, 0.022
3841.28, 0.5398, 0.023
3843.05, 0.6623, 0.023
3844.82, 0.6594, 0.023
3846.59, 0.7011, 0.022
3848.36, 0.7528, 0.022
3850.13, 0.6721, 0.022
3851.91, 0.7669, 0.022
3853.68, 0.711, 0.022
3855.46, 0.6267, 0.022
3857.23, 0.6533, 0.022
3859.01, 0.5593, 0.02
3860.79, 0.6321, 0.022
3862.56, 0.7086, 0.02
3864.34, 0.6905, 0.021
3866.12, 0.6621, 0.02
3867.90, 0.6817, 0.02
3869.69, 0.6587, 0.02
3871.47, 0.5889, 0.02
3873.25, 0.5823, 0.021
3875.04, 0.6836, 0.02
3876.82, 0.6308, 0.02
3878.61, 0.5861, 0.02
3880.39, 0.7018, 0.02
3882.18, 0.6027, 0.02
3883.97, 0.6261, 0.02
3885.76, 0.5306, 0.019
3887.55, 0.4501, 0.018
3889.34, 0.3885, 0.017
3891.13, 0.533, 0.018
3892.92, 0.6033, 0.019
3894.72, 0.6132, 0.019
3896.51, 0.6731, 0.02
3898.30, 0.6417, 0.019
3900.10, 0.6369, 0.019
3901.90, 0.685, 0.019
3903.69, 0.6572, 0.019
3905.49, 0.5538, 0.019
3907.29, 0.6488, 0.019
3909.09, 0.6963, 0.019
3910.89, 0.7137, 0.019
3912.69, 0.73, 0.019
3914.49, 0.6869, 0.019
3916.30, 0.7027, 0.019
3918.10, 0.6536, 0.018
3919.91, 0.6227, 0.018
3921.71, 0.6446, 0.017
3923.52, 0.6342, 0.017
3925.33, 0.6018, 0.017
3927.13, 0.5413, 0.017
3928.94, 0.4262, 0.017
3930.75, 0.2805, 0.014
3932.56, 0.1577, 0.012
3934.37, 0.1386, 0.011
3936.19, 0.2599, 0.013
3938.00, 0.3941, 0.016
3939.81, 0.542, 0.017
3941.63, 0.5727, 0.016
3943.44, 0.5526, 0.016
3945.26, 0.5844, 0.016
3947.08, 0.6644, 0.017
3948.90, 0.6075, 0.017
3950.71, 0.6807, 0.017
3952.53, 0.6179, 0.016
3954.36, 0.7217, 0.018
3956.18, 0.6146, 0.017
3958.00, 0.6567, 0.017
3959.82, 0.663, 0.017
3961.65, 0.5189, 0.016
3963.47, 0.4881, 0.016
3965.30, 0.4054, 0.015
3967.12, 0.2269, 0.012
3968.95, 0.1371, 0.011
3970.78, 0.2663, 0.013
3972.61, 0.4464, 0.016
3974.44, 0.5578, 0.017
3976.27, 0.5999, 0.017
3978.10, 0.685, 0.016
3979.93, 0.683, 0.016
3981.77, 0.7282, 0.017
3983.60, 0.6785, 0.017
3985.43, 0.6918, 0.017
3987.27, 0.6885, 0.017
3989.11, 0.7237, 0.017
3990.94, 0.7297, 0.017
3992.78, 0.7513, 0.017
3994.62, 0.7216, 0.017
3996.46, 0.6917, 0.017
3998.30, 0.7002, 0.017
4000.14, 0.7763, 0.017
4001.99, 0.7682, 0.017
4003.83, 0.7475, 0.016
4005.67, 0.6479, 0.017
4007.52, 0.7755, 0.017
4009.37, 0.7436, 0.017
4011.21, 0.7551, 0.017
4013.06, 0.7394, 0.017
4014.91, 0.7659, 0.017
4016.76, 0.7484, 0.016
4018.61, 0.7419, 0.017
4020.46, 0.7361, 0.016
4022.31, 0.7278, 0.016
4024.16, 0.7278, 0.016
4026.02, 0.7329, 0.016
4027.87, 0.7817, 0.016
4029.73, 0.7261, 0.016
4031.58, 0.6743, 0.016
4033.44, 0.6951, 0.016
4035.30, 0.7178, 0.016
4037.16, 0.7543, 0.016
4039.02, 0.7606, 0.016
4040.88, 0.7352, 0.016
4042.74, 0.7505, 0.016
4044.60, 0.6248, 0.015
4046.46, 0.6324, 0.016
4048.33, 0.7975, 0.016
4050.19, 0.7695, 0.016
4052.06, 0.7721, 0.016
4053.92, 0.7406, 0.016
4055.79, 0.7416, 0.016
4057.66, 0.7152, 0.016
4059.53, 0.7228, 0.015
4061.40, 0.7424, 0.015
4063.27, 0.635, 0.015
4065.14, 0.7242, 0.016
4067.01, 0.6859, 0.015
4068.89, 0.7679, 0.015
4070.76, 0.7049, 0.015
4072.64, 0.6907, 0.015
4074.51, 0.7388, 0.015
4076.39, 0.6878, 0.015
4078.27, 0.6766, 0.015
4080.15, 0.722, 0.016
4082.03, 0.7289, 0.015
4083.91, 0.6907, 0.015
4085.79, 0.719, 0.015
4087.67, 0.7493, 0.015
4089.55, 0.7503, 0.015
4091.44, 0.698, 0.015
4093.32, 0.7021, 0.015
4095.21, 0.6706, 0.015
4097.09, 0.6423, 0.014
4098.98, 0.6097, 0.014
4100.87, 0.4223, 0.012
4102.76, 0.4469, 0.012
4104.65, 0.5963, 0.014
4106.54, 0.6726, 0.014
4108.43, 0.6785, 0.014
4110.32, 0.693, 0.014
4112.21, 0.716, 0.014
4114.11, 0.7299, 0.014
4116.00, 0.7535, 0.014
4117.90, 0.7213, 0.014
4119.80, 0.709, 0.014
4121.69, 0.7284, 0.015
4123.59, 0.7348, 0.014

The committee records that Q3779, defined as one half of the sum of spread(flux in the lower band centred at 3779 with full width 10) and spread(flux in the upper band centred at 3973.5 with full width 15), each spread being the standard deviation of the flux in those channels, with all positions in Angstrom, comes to 0.13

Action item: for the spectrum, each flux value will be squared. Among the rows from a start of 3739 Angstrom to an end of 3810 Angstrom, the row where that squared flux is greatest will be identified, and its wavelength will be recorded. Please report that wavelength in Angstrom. 3809.57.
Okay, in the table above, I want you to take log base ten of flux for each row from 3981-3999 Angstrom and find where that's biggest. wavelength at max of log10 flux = 3992.78 Angstrom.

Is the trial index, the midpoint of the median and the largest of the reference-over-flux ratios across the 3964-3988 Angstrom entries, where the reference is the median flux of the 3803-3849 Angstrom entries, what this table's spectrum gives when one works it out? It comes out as 2.7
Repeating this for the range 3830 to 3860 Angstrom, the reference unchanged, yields 1.3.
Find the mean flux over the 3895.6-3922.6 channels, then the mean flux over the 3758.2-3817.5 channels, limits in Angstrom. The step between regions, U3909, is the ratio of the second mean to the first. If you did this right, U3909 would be 0.92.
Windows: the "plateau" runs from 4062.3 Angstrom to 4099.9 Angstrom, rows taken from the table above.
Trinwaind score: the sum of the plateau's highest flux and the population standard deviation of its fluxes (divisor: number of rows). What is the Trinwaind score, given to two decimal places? 0.81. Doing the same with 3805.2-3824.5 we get 0.85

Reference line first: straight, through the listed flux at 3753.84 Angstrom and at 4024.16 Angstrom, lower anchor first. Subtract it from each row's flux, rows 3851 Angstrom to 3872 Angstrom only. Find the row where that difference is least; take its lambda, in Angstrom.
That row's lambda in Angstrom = 3859.01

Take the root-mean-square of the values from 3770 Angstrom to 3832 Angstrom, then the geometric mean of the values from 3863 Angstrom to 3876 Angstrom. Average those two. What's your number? 0.631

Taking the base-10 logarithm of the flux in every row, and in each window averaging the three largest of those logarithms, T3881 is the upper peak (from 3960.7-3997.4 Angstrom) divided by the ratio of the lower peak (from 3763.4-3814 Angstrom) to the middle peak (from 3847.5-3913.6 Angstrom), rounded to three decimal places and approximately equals -0.130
